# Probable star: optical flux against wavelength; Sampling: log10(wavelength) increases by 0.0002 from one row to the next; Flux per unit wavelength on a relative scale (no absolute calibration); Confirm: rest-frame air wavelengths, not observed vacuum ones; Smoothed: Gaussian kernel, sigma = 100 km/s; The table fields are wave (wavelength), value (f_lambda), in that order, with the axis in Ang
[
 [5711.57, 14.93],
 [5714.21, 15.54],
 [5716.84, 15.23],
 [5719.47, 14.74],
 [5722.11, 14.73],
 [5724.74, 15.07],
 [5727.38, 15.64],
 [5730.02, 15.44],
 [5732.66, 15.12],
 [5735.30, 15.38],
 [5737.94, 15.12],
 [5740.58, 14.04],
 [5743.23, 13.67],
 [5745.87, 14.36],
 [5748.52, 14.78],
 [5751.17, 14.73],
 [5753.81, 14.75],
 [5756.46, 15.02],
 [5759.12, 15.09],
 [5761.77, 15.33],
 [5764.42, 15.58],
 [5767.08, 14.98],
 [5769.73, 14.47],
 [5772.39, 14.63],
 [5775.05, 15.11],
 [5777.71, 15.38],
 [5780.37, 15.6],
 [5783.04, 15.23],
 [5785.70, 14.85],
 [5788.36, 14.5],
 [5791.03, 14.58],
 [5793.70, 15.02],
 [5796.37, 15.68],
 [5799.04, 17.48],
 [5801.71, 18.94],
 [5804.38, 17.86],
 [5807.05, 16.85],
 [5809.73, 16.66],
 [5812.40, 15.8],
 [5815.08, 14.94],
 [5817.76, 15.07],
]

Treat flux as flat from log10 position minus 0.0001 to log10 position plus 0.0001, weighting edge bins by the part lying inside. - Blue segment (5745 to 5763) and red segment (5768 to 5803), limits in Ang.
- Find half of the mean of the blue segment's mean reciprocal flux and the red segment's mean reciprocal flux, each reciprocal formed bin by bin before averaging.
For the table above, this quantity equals 0.0330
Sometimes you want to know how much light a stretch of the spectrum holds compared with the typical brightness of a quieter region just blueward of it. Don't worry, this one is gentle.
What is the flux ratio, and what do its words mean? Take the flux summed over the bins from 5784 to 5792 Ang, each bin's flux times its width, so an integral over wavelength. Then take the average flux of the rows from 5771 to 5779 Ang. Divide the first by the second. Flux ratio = 7.8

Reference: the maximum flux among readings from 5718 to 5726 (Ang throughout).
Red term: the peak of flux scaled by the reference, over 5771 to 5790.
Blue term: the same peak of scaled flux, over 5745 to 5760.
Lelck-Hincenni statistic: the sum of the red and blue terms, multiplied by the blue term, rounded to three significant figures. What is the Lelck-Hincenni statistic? 2.04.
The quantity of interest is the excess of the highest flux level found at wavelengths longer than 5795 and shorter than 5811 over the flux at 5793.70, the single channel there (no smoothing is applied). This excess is 3.92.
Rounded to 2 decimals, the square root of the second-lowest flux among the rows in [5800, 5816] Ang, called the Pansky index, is 3.97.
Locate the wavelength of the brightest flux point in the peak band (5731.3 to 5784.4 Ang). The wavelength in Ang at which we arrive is 5780.37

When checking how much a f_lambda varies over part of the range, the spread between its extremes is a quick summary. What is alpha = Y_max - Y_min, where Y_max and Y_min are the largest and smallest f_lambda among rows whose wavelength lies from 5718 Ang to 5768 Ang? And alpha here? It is 2.0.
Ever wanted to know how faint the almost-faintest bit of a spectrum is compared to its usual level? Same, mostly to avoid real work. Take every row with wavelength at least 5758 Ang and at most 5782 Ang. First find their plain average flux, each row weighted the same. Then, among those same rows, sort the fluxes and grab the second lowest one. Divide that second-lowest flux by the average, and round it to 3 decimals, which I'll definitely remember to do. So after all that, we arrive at 0.967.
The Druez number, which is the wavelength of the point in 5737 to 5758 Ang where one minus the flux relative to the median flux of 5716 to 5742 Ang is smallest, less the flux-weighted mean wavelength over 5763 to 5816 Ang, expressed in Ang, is -52.4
